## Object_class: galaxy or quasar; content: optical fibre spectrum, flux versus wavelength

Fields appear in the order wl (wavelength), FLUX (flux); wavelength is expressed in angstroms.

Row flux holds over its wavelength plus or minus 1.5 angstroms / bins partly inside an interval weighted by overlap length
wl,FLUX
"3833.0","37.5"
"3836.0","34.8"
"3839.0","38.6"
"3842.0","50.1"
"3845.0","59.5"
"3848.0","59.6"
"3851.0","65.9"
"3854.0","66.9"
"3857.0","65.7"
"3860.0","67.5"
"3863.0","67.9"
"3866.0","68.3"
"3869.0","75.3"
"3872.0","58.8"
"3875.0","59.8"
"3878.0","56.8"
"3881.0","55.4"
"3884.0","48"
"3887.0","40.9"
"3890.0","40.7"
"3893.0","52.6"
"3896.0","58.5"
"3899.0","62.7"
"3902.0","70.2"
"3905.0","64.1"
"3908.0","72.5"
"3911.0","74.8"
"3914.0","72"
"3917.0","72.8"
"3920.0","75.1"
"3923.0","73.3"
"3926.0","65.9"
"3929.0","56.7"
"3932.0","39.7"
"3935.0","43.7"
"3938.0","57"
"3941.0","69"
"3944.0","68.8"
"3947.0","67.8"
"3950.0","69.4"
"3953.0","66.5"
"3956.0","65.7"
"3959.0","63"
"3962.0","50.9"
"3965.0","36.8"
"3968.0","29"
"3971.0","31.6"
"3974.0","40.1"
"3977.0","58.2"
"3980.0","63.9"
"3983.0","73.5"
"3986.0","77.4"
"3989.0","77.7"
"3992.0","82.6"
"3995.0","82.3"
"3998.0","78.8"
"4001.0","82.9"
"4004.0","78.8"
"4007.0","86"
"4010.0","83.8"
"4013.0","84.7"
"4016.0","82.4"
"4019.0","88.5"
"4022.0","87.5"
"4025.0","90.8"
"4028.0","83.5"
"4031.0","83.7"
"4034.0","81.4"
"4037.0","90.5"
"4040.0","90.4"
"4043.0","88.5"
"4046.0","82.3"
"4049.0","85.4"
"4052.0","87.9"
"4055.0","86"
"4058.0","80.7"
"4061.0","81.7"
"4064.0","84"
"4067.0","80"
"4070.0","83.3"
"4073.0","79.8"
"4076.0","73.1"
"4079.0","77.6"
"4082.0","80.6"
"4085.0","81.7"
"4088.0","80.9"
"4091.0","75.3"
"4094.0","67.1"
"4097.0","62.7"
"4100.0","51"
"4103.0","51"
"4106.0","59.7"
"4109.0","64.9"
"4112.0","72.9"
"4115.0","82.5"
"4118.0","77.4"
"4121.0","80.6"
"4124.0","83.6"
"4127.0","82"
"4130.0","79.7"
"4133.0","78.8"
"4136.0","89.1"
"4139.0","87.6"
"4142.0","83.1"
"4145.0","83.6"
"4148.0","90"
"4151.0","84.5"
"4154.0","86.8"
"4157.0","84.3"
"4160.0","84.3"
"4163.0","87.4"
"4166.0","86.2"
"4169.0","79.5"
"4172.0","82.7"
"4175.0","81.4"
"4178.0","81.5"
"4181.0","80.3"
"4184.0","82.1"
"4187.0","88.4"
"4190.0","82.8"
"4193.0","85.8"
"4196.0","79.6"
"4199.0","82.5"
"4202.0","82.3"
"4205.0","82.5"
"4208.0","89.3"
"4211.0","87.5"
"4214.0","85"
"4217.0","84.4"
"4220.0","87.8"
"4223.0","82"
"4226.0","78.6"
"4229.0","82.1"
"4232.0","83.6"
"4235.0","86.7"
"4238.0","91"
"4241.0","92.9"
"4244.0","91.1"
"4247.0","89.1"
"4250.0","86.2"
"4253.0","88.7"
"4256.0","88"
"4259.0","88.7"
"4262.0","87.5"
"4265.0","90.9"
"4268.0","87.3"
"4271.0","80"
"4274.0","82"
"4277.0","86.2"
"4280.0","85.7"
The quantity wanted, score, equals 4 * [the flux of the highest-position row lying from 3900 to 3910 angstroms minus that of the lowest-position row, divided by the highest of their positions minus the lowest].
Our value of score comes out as 2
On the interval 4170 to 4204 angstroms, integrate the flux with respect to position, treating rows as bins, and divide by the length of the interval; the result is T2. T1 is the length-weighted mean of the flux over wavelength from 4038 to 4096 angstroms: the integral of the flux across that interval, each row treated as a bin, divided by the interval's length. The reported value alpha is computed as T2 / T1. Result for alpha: 1.0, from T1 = 81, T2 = 83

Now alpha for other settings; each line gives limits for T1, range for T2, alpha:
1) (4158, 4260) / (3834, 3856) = 0.6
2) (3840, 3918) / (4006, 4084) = 1.4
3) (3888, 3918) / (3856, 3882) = 1.0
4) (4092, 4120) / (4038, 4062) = 1.3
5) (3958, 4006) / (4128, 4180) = 1.3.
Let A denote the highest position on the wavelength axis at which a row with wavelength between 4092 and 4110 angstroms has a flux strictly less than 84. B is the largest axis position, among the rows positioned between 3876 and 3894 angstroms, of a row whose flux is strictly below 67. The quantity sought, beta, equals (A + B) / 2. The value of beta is 4001.0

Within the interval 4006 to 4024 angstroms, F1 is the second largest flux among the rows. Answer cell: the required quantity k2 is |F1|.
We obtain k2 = 87.5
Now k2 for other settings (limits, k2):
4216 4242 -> 91.0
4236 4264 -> 91.1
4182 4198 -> 85.8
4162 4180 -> 86.2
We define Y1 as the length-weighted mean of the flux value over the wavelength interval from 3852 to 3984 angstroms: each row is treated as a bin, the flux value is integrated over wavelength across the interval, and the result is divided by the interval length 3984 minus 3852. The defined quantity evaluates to 60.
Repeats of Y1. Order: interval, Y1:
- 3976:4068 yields 82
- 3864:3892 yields 56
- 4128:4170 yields 85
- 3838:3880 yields 62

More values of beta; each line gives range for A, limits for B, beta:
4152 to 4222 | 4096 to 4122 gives 4157.0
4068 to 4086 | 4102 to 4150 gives 4097.0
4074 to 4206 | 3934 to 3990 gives 4092.5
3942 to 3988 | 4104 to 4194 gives 4047.5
